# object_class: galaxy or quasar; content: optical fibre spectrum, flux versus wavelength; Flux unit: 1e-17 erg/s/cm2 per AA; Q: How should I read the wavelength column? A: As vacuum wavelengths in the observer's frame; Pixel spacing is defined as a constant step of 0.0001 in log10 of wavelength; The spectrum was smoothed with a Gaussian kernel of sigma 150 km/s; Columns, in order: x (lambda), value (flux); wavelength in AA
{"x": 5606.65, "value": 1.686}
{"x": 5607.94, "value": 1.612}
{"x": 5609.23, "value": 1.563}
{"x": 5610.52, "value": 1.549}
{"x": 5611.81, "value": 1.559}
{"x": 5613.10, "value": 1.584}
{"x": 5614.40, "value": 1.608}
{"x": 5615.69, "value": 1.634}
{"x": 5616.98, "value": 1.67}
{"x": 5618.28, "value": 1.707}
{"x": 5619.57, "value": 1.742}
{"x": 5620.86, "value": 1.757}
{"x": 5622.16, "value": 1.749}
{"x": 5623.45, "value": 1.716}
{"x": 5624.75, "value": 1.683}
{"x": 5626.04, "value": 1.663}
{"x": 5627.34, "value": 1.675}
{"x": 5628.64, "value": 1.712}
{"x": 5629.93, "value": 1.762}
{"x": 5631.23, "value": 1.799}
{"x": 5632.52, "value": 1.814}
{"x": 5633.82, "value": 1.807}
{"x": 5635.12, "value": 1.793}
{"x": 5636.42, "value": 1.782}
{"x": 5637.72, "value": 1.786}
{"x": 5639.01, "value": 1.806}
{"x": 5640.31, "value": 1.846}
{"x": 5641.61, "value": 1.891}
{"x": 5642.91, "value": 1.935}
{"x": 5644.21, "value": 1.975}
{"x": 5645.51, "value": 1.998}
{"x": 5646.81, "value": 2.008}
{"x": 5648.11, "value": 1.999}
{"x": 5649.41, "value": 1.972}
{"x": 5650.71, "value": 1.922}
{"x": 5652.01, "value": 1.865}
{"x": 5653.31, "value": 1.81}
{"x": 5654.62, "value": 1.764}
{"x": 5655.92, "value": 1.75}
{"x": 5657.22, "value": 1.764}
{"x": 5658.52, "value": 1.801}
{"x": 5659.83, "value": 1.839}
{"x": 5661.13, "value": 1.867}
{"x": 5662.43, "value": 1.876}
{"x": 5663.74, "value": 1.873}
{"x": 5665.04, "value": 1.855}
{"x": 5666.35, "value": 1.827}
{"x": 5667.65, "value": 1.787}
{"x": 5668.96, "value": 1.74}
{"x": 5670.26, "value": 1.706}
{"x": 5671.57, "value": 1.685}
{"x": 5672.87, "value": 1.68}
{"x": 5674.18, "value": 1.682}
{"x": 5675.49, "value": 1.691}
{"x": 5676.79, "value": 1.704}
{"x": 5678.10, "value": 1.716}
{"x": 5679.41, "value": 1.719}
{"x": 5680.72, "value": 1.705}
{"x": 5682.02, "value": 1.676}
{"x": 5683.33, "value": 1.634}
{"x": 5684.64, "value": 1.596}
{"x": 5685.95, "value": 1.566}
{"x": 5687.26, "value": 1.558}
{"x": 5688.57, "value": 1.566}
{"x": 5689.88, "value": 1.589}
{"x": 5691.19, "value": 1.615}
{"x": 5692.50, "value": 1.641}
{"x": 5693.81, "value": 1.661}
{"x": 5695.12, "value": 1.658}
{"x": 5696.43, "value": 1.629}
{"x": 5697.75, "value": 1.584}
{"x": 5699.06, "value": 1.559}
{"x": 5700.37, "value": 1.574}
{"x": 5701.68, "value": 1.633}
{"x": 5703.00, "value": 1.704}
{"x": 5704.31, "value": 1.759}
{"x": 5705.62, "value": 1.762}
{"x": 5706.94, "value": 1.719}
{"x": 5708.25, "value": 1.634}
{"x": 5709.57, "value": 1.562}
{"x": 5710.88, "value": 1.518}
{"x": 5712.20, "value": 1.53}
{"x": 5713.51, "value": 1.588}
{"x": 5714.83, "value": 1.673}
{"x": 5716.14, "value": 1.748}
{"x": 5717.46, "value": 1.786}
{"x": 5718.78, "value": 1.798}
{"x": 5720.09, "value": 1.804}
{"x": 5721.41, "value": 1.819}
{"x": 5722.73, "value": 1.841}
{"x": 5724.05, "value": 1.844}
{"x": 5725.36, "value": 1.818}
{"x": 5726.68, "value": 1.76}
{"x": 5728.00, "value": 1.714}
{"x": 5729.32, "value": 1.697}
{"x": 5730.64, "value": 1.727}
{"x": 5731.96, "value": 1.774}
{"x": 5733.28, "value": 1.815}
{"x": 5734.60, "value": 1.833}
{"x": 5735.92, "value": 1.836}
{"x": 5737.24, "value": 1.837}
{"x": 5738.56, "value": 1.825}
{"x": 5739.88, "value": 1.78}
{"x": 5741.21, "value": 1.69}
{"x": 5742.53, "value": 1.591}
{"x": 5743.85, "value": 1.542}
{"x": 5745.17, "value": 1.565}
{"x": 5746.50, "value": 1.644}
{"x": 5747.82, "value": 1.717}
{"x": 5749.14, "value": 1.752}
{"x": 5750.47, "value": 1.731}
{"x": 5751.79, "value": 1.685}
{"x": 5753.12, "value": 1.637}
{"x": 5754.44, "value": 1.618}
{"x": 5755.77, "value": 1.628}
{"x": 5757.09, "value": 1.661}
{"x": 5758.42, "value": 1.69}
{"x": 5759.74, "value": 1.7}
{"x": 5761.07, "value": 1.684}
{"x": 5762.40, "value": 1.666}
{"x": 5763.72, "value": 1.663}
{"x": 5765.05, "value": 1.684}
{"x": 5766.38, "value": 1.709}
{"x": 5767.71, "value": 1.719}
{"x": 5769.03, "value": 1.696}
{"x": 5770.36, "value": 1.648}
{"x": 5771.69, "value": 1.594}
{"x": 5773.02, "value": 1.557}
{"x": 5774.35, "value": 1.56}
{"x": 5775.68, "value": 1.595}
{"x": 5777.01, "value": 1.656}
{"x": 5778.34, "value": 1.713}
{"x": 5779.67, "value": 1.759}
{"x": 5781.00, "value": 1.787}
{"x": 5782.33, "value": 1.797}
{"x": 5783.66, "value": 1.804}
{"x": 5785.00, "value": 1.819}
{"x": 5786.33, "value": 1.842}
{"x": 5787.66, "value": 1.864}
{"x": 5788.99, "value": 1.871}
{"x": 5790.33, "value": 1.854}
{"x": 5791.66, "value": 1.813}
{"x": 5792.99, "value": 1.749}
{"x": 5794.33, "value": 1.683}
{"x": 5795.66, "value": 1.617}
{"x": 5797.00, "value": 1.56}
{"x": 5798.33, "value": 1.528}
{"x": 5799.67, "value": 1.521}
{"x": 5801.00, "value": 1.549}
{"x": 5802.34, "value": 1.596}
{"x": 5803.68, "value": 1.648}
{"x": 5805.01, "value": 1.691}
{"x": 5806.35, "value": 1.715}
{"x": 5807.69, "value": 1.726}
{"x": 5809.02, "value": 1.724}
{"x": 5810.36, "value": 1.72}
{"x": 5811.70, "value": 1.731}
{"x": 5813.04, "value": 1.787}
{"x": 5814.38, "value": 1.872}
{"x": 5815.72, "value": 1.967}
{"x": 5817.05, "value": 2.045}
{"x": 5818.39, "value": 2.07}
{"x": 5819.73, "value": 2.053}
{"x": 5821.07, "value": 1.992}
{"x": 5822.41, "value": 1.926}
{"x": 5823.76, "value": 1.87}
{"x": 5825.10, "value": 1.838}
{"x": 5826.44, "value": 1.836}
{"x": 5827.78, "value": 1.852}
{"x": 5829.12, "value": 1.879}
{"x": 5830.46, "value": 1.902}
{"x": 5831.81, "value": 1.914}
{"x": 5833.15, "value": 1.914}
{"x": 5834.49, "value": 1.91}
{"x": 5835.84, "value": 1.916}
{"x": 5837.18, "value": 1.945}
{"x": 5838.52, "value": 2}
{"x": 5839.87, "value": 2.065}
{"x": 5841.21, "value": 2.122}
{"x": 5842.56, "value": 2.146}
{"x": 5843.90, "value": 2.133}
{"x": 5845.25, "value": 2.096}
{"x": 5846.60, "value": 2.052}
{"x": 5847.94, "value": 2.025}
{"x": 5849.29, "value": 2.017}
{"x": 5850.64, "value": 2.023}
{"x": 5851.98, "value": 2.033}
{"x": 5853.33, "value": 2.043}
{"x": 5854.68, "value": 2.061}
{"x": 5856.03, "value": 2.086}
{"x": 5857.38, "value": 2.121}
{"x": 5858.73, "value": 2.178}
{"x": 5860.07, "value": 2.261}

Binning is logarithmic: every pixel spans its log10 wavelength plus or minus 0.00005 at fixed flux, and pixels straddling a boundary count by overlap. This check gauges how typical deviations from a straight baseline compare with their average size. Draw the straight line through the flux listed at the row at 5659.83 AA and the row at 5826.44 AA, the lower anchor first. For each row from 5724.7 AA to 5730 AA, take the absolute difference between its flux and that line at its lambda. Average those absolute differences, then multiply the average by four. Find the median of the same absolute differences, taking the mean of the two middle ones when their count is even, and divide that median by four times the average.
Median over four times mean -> 0.28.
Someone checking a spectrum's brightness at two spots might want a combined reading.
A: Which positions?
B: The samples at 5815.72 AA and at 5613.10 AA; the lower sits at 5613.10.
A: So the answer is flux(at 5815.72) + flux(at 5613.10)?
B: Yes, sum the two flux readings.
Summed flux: 3.55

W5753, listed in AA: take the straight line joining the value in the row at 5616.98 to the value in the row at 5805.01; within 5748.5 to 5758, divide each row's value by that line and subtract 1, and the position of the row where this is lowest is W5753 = 5754.44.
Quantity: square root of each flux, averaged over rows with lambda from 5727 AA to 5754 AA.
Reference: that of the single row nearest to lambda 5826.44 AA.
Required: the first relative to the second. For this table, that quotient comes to 0.97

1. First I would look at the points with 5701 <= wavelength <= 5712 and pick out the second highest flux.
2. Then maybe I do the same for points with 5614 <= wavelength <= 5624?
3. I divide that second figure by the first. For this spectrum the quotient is 0.99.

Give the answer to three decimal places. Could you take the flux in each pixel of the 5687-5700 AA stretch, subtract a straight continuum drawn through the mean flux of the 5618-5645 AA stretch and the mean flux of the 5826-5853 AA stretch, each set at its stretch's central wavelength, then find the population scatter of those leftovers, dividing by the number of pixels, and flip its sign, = -0.037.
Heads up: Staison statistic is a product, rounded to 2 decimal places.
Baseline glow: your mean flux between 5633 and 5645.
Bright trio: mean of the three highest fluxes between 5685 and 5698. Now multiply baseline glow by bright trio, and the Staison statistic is 3.05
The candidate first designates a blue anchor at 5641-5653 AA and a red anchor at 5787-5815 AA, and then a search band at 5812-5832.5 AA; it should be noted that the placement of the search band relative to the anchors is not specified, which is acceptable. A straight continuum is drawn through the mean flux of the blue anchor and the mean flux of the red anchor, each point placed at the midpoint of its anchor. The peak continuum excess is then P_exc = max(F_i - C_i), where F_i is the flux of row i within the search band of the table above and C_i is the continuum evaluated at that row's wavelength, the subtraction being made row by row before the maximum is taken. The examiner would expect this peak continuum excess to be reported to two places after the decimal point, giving 0.39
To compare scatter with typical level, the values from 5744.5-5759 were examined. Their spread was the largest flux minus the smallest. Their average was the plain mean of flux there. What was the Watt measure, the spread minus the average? -1.48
